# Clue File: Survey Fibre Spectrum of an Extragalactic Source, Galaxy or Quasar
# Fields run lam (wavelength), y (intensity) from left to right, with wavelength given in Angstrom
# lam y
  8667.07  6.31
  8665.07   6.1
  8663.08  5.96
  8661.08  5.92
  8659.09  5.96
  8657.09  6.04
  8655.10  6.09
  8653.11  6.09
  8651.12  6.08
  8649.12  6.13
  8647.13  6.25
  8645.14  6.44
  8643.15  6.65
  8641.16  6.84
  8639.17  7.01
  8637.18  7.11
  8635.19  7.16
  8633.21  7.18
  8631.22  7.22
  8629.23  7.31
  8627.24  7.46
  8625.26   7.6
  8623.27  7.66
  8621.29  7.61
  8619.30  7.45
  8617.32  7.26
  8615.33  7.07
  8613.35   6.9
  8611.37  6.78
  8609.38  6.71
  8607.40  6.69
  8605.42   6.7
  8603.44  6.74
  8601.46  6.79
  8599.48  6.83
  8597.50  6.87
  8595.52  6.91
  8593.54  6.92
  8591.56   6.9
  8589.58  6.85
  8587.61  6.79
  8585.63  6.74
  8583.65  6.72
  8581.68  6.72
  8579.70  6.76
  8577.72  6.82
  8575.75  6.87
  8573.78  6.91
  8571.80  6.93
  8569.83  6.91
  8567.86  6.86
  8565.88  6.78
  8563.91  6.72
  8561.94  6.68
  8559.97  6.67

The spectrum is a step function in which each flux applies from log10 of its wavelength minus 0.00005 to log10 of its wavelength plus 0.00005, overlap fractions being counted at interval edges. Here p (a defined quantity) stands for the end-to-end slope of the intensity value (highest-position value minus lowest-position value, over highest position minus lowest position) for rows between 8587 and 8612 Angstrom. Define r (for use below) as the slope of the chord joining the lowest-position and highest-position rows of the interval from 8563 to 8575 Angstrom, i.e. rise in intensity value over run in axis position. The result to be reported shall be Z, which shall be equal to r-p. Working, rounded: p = 0.000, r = 0.019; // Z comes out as 0.02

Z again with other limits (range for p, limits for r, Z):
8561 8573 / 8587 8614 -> -0.02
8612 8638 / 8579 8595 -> 0.00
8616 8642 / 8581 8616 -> 0.03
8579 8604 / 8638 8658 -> -0.05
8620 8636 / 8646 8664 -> 0.01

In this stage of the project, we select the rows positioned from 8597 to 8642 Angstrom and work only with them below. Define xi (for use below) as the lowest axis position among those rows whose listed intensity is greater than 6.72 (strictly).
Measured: 8597.50 Angstrom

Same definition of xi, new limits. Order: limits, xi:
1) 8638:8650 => 8639.17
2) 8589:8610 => 8589.58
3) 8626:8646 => 8627.24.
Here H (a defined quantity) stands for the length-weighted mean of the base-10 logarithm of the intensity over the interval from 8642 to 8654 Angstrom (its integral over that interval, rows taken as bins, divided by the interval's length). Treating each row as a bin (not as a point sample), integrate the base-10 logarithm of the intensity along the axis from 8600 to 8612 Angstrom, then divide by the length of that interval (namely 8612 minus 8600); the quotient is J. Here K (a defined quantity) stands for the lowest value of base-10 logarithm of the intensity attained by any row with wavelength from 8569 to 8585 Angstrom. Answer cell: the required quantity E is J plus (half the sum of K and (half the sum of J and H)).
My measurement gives 1.65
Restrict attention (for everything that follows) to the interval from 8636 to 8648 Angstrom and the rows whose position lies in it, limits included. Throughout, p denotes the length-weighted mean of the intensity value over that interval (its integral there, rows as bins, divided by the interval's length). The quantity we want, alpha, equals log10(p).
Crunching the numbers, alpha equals 0.828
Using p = 6.73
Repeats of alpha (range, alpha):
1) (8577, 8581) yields 0.830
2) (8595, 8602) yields 0.836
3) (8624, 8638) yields 0.863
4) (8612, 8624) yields 0.864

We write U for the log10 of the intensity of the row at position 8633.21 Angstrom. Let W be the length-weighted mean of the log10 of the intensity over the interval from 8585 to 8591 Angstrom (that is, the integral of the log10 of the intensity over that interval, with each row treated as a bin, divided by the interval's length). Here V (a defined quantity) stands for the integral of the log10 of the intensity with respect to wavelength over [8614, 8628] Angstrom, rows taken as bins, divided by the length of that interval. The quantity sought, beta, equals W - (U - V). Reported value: 0.848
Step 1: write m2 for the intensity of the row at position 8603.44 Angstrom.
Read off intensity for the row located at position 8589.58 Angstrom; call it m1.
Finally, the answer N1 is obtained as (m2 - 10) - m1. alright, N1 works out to -10.1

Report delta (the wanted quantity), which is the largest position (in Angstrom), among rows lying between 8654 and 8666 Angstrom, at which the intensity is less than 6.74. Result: 8665.07 Angstrom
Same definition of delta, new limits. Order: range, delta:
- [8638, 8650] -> 8649.12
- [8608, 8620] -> 8609.38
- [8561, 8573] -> 8563.91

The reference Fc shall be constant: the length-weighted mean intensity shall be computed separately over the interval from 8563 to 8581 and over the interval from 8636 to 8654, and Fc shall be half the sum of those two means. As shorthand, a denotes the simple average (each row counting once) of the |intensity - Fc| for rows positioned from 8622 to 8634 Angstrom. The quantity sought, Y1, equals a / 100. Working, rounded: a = 0.7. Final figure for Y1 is 0.0073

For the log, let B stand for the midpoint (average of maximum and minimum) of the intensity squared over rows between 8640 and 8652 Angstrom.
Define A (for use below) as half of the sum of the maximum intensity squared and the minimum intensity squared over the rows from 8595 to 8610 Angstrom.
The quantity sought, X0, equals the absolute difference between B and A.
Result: 4.4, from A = 46.3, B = 42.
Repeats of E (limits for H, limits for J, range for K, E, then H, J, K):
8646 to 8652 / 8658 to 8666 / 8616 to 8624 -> 1.60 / 0.79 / 0.777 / 0.861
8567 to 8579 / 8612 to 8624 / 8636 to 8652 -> 1.68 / 0.84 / 0.863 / 0.784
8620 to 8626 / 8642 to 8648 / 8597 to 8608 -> 1.65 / 0.88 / 0.810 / 0.825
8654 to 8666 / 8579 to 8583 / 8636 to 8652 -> 1.62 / 0.78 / 0.829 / 0.784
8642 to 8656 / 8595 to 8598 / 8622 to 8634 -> 1.67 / 0.80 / 0.838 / 0.856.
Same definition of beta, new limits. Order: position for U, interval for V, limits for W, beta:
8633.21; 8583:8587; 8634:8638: 0.826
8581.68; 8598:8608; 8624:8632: 0.872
